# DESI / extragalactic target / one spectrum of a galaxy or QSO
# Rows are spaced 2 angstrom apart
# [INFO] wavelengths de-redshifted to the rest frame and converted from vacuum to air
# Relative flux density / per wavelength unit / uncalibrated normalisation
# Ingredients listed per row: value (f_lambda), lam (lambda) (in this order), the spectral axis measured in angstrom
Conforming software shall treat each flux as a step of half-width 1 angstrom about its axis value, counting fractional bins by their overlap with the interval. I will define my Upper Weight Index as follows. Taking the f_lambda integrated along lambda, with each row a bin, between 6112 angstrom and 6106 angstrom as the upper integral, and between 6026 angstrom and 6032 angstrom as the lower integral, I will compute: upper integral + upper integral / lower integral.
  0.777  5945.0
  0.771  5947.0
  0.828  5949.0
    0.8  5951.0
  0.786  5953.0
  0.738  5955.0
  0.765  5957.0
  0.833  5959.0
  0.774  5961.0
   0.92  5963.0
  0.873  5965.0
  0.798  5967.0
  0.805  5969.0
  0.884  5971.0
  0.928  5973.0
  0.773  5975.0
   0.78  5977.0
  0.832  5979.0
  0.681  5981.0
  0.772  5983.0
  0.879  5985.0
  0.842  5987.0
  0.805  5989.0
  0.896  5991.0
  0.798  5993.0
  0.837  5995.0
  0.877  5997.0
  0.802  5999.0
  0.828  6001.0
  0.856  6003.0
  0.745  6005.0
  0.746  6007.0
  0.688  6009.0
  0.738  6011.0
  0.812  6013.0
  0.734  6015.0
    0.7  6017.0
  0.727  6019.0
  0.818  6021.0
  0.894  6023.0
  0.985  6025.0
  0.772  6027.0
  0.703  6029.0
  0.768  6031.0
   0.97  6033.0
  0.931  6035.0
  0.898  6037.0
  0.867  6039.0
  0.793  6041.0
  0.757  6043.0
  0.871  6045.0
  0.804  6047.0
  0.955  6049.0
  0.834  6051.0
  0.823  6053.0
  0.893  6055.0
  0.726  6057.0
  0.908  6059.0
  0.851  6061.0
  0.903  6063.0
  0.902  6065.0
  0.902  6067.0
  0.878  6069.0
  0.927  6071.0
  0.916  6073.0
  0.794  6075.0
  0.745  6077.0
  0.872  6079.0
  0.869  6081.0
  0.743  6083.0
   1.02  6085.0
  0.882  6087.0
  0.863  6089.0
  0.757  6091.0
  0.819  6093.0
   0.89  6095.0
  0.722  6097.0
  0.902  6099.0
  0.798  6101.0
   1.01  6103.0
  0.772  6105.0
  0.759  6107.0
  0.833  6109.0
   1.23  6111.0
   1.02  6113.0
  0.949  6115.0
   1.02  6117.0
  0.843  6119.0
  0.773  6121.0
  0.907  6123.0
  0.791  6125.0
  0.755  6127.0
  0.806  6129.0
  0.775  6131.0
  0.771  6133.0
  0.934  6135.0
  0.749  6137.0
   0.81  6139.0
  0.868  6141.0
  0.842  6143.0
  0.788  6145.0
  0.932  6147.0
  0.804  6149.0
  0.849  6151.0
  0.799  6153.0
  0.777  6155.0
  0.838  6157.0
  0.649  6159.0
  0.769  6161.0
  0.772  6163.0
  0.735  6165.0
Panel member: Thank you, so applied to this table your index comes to 6.9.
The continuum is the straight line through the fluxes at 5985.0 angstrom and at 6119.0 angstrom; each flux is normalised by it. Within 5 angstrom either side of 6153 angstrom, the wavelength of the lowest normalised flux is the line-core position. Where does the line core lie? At 6155.0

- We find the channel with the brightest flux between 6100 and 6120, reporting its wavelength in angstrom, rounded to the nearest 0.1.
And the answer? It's 6111.0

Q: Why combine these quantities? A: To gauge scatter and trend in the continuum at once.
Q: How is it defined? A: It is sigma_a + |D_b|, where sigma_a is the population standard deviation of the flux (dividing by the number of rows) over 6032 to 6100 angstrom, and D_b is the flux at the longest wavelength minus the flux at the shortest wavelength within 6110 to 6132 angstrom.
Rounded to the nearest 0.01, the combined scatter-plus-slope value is 0.53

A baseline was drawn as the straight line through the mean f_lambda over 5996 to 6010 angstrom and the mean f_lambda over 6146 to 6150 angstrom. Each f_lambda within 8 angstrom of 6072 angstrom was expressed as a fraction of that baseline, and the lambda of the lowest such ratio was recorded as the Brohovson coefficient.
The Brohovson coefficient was 6077.0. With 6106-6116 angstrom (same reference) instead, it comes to 6107.0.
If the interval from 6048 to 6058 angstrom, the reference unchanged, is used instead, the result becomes 6057.0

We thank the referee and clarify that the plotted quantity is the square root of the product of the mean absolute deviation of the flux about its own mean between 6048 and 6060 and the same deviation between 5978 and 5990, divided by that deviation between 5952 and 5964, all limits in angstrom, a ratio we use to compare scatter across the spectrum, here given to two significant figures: 1.1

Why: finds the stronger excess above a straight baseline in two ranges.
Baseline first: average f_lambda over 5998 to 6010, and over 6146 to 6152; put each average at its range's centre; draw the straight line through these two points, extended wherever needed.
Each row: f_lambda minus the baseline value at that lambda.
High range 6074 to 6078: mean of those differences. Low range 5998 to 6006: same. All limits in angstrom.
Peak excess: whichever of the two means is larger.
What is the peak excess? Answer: 0.031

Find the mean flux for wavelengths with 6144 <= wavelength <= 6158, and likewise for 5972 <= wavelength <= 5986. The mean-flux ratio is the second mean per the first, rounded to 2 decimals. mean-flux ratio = 0.98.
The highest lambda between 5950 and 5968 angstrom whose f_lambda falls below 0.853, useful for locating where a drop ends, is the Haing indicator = 5967.0 angstrom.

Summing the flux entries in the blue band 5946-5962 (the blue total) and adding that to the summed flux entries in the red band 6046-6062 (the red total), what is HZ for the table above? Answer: 13.1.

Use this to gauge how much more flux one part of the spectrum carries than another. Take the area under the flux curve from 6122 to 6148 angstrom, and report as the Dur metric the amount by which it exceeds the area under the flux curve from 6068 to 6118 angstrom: -23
